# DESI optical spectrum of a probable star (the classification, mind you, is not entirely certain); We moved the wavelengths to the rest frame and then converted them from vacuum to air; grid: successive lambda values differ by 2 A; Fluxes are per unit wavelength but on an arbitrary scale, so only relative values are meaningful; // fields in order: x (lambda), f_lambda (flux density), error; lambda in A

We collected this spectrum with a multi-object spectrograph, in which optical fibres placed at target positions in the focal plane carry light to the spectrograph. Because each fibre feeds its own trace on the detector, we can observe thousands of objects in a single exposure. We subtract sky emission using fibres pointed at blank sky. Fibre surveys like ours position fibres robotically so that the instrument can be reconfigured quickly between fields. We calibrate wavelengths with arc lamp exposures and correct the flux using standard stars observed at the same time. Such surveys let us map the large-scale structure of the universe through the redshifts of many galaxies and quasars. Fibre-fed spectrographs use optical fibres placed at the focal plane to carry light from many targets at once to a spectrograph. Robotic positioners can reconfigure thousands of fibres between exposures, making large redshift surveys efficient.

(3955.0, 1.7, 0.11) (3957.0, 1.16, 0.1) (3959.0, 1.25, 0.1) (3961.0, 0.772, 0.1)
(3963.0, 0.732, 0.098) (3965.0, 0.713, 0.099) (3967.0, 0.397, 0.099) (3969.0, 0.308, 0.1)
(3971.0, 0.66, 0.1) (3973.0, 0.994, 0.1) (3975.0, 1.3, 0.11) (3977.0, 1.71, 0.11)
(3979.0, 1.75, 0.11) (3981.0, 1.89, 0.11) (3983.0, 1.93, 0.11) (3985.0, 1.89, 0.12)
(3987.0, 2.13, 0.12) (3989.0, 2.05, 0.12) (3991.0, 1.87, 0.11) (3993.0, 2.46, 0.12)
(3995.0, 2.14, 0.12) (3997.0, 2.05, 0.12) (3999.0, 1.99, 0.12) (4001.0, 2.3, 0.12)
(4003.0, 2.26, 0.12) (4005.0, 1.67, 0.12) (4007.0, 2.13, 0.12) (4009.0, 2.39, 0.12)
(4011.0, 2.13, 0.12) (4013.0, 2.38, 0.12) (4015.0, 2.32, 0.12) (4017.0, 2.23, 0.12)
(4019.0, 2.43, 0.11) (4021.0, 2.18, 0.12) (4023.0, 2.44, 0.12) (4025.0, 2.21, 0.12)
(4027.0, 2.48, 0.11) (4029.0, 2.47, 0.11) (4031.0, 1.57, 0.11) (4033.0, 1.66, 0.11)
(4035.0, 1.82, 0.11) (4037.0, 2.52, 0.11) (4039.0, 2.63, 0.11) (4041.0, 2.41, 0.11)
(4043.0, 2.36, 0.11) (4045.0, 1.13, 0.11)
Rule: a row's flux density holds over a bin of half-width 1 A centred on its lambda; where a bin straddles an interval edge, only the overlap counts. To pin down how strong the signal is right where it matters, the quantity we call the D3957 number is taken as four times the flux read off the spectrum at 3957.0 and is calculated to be 4.6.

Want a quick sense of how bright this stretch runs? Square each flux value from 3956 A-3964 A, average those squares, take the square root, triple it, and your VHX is 3.0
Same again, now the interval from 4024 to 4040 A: 6.6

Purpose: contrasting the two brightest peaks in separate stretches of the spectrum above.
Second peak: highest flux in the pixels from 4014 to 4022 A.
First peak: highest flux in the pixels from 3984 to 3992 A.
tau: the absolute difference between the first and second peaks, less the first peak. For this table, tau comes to -1.8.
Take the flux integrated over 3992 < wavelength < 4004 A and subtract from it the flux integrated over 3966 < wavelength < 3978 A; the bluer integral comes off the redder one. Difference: 16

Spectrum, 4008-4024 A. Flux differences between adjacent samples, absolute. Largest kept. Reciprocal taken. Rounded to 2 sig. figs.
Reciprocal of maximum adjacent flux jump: 3.8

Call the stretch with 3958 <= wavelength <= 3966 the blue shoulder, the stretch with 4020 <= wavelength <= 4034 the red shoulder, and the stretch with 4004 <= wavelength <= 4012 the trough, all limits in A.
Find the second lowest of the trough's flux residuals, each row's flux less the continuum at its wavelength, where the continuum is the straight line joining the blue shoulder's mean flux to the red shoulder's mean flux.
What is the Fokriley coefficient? 0.30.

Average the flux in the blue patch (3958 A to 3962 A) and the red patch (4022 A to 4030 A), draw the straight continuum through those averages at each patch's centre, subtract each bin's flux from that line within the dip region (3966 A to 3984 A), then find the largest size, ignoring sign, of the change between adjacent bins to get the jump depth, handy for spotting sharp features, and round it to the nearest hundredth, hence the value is 0.37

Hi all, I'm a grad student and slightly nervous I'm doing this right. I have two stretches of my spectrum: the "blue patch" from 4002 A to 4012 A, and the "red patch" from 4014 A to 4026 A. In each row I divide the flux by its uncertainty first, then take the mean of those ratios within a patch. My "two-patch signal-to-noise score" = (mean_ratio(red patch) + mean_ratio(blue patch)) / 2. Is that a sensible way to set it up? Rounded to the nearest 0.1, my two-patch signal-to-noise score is 18.6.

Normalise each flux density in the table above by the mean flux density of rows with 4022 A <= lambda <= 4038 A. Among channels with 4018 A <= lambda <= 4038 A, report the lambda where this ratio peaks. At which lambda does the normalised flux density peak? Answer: 4037.0 A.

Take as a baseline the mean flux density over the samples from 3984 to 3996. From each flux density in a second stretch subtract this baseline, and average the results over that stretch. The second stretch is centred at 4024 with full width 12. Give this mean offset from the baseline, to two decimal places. 0.28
